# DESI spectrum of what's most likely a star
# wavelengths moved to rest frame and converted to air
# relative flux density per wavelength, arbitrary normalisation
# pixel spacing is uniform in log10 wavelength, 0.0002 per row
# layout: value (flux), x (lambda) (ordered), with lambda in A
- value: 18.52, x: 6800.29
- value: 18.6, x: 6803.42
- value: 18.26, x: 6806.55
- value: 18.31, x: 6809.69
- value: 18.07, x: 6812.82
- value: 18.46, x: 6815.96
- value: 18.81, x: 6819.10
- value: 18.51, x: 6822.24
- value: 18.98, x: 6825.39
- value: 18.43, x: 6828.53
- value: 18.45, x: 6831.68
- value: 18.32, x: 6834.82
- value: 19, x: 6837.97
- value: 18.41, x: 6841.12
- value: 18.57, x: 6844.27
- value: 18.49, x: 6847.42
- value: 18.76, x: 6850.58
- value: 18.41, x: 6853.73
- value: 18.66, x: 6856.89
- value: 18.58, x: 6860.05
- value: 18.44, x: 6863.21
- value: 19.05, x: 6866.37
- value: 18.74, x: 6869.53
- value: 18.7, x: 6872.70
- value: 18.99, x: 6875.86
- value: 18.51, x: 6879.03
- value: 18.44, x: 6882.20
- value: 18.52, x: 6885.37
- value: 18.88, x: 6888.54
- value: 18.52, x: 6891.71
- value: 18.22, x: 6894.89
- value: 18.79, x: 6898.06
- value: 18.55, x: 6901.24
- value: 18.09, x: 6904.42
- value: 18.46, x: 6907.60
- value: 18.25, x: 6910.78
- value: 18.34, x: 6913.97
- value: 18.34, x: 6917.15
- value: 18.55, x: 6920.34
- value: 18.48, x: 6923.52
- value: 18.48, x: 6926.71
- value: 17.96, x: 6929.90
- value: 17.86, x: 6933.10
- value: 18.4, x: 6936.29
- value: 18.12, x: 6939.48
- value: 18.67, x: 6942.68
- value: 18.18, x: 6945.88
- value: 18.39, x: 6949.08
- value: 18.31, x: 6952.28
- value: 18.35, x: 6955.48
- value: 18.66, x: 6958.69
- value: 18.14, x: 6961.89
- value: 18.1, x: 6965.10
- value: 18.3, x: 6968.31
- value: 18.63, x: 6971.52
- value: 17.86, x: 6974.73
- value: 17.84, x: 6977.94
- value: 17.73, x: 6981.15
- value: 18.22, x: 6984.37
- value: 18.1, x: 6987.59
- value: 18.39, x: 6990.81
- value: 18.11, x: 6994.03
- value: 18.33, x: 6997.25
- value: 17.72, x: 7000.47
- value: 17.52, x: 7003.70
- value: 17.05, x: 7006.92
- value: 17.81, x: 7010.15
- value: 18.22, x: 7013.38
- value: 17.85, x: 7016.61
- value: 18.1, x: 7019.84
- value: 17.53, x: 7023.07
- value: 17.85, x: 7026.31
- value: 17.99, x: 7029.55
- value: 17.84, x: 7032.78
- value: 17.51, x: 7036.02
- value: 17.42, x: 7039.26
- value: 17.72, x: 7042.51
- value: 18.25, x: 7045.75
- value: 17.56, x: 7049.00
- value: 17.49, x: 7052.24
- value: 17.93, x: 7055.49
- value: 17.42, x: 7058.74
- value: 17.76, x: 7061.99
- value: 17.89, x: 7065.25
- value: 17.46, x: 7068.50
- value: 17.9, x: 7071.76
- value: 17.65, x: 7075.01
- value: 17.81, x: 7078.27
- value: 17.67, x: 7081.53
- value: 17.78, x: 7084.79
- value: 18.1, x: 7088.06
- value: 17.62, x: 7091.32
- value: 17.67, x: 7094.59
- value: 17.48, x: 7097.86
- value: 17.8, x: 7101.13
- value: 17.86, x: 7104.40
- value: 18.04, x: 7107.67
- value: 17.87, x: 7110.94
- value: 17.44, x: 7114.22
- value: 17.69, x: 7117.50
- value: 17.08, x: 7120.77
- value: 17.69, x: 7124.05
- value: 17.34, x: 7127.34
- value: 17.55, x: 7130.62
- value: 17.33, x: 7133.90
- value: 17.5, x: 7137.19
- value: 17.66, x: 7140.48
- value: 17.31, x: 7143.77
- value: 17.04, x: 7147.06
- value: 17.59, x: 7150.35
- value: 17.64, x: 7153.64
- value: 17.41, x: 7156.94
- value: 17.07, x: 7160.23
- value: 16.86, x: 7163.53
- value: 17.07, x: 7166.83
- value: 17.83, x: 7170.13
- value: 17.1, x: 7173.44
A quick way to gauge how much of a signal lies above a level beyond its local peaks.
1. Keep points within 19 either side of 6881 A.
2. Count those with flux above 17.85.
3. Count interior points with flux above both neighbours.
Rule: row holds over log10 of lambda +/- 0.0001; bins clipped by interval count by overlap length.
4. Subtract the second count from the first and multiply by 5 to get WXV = 45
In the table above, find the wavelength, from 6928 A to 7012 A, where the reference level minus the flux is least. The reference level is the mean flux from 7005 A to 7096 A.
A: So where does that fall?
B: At 6942.68 A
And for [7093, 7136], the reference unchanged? 7107.67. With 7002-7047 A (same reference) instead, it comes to 7045.75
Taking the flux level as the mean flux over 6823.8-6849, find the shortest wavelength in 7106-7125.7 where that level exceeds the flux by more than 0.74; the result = 7114.22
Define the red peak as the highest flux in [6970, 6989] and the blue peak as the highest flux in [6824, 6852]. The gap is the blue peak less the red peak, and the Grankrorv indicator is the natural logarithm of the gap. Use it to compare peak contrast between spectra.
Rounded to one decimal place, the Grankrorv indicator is -1.0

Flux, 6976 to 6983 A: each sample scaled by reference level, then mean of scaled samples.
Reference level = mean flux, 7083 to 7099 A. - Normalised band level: 1.00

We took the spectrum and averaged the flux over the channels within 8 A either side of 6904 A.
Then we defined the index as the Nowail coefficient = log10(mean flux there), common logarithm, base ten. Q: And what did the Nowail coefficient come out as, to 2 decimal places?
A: 1.27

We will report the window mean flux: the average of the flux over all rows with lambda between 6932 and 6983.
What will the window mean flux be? 18.2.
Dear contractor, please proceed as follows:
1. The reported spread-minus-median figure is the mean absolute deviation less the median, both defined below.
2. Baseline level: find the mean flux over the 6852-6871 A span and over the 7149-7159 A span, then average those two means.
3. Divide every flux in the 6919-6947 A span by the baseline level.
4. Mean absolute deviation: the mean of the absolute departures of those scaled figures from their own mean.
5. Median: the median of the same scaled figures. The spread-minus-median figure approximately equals -1.00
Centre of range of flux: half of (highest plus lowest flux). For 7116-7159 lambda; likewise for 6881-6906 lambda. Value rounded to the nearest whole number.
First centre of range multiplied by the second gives 321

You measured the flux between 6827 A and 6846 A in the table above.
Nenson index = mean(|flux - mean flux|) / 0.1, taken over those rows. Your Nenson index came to 1.7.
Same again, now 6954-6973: 1.9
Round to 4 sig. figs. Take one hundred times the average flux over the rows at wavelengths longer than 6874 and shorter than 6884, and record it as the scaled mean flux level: 1865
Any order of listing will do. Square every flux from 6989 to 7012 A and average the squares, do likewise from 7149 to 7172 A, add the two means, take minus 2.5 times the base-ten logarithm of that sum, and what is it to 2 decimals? -6.98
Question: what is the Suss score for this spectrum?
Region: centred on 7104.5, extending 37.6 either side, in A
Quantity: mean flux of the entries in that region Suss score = 17.7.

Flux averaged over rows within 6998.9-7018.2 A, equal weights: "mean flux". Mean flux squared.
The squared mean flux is 313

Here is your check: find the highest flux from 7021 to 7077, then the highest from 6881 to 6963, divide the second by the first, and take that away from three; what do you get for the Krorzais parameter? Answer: 1.97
